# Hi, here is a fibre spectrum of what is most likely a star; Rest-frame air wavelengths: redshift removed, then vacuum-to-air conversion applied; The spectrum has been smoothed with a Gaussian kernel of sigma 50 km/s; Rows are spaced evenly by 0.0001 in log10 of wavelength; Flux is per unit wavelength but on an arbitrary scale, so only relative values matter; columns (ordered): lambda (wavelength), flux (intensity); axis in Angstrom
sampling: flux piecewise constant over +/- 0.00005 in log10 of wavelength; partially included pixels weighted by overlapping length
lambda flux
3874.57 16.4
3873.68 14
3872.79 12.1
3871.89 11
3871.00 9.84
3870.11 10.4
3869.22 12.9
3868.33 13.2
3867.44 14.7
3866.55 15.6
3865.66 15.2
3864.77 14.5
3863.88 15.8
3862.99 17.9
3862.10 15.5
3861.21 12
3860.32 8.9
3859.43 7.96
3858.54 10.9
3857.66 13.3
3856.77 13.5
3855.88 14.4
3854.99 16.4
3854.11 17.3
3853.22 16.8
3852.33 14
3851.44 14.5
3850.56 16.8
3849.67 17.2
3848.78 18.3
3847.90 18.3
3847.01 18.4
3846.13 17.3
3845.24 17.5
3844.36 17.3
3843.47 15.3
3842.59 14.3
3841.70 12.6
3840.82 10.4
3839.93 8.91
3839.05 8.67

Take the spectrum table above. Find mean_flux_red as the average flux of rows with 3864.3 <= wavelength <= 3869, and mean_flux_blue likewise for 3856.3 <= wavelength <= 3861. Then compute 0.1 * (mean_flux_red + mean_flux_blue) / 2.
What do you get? 1.28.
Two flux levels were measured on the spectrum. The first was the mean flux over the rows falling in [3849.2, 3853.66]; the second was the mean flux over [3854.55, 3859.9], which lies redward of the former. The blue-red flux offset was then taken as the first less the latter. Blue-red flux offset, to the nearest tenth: 3.1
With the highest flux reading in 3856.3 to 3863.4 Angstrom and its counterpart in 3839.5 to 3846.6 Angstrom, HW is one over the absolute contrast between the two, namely 2.50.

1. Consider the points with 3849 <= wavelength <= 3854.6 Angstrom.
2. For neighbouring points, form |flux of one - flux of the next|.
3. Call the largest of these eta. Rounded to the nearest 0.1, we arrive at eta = 2.8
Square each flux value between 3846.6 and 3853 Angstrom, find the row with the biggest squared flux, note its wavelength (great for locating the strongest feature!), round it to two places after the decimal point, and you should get 3847.01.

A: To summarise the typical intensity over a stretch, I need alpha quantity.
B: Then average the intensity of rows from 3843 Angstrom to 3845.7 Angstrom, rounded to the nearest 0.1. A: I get 16.7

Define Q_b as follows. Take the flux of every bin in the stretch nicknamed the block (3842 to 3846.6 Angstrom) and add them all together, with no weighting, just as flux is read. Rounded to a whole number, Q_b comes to 82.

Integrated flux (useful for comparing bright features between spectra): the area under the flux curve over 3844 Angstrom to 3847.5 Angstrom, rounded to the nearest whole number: 62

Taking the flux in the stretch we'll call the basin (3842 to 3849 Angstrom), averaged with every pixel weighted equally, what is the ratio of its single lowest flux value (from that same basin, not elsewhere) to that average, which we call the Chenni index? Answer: 0.84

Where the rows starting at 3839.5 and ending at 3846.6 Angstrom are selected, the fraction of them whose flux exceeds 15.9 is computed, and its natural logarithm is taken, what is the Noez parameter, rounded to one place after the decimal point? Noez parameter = -1.0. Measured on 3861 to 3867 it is -1.9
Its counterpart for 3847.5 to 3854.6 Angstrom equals -0.3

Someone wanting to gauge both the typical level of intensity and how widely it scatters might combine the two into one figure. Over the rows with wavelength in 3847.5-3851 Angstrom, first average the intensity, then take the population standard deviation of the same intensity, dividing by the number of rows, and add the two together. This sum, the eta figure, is 18.3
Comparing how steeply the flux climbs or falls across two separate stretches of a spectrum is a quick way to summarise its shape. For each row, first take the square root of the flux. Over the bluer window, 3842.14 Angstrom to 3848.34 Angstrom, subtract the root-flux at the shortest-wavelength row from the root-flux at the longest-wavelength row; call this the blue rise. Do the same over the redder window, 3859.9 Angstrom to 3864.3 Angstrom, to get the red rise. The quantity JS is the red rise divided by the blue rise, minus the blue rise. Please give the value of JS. 1.5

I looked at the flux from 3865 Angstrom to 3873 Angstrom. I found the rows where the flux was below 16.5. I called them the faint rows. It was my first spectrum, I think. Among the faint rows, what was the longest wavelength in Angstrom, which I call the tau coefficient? 3872.79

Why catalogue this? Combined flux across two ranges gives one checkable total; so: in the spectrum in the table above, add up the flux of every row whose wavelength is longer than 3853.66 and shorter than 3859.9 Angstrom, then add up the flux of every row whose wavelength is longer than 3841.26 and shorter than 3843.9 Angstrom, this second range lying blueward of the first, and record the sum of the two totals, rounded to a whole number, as 136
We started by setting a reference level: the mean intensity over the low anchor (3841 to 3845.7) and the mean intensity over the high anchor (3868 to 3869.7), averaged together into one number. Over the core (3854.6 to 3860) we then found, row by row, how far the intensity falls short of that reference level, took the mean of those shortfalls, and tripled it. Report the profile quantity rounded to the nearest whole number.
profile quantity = 4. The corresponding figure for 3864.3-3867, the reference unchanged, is -3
